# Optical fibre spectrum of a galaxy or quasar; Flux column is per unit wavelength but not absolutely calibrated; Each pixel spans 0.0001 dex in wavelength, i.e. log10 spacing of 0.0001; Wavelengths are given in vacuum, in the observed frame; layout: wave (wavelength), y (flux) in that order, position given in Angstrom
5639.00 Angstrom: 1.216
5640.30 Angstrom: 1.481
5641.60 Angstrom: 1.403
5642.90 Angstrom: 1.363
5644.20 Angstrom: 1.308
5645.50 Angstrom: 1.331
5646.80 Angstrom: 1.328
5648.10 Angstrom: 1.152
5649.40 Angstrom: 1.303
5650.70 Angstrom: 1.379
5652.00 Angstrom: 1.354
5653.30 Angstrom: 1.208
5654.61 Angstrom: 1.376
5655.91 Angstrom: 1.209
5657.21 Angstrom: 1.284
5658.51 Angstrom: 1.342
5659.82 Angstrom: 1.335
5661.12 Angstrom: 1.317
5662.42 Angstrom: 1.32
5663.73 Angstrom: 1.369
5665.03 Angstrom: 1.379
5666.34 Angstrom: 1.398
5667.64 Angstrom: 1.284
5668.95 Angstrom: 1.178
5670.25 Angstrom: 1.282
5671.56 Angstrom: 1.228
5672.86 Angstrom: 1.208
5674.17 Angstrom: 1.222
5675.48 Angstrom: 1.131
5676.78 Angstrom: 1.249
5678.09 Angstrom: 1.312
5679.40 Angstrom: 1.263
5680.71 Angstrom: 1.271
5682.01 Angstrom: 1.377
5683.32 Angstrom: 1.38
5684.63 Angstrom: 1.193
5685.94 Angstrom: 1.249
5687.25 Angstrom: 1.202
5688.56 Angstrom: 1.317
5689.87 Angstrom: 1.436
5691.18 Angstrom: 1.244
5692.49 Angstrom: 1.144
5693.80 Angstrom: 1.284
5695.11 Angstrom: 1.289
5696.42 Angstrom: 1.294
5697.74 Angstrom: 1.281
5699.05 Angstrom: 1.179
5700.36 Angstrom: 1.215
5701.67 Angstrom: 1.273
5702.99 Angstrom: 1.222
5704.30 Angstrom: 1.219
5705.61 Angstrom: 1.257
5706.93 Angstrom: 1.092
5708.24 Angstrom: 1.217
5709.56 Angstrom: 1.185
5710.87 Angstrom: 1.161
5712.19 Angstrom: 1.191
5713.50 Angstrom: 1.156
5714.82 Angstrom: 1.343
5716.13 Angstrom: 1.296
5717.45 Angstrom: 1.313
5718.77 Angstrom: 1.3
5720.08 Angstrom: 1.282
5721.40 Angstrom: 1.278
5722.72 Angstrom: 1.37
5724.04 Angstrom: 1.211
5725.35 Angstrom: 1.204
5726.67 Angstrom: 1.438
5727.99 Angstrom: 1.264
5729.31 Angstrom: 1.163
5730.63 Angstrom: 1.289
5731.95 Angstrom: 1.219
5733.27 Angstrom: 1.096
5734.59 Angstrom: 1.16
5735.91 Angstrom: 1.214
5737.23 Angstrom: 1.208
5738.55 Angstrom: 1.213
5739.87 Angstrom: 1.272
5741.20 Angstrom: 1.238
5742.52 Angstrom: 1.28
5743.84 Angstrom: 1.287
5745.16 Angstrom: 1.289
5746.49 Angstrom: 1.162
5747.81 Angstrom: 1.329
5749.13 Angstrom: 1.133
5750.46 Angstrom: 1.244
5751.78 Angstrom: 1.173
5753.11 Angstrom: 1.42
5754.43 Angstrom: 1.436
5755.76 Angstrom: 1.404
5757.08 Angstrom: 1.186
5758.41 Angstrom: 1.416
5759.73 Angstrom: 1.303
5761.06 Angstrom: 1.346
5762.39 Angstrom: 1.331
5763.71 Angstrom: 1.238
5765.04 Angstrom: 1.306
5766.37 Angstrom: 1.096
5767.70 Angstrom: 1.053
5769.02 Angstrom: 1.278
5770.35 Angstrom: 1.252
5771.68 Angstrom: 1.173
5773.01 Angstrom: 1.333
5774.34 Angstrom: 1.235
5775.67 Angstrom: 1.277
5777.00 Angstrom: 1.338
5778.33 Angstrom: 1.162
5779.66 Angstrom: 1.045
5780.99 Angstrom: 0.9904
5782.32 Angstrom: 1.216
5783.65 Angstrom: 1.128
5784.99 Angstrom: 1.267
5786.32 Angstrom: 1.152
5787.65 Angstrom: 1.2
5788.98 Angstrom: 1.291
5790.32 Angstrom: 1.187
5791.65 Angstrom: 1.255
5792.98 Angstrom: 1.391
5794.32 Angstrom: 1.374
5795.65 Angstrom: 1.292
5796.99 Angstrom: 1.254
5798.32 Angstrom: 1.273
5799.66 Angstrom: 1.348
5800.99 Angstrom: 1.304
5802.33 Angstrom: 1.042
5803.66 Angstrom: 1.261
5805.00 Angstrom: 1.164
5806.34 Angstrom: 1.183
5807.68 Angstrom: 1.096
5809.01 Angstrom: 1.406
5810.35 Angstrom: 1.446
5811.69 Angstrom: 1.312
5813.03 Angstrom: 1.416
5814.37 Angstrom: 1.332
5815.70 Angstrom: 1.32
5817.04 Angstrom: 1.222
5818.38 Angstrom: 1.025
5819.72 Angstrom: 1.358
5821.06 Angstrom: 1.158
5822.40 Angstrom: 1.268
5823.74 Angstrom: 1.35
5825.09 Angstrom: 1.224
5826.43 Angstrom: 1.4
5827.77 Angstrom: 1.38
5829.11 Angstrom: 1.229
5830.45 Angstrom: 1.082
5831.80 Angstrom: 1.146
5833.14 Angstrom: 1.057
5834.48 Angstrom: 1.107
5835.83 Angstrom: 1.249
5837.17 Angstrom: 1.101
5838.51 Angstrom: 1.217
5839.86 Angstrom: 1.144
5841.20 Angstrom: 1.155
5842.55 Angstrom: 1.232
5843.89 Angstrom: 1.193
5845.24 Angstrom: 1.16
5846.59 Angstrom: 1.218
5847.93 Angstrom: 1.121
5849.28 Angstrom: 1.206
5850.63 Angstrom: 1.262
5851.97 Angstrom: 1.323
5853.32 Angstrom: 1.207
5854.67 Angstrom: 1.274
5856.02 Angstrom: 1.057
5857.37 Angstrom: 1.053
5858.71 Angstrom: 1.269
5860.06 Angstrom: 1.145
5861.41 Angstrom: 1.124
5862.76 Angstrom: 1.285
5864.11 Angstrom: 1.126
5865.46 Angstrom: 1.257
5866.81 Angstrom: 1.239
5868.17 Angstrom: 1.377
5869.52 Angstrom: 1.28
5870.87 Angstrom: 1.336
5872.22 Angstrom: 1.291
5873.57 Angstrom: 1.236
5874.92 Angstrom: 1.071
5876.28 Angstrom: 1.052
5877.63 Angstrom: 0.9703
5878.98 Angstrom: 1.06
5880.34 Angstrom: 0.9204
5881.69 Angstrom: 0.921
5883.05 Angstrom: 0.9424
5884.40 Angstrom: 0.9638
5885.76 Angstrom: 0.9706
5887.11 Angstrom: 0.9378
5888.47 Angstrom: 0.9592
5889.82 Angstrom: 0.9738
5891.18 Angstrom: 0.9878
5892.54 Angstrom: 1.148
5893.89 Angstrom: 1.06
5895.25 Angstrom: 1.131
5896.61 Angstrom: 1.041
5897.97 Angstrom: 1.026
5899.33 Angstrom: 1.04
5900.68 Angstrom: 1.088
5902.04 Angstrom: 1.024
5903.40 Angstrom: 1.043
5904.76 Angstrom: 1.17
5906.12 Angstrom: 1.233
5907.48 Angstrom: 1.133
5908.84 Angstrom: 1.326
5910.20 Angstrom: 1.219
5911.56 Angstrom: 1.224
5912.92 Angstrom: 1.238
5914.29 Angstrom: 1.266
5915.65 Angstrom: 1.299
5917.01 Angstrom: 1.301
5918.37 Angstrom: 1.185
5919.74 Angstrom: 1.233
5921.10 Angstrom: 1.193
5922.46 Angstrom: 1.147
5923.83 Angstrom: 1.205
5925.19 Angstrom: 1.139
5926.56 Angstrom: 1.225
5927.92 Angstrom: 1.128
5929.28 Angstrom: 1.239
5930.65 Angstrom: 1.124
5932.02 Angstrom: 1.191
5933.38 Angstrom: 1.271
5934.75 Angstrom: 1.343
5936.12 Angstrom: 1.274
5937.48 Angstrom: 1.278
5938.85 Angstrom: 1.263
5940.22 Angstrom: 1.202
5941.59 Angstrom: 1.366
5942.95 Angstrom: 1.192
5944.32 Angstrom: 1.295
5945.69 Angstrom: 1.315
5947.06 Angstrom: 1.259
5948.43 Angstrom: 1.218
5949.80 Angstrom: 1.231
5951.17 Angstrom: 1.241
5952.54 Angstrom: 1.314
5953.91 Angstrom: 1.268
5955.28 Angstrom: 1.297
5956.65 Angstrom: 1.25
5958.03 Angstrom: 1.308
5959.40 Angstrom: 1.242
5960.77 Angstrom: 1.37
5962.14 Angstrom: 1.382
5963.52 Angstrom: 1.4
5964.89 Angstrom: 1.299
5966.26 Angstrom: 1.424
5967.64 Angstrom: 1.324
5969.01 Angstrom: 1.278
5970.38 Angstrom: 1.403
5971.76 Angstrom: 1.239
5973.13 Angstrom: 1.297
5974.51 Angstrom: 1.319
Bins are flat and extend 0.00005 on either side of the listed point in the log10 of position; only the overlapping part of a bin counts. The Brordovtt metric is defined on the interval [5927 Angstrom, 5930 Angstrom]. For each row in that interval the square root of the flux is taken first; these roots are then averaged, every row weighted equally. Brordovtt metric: 1.09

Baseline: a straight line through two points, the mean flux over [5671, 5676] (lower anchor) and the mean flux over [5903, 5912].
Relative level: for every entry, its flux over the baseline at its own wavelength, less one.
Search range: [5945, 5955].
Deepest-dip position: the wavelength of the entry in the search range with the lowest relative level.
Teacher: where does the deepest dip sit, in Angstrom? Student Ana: 5948.43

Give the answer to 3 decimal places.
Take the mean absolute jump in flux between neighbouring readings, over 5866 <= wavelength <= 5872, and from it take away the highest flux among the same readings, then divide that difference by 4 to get -0.320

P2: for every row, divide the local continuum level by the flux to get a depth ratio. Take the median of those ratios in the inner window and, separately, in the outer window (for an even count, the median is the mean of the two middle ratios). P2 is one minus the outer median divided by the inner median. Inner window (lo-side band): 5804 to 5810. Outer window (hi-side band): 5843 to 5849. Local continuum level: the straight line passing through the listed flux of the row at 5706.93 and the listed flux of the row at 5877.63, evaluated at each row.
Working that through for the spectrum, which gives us 0.03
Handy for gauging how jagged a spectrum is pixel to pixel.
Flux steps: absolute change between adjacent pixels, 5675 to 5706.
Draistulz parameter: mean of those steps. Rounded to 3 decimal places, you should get 0.070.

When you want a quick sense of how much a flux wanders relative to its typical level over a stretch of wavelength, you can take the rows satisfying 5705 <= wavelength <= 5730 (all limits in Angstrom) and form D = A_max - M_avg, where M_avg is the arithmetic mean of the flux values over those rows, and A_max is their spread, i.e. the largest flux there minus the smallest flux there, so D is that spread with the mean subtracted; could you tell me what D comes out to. -0.902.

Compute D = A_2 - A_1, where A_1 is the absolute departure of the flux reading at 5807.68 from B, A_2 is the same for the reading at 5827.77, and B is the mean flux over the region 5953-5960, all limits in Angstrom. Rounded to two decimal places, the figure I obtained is -0.07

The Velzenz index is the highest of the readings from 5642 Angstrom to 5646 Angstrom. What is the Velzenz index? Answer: 1.363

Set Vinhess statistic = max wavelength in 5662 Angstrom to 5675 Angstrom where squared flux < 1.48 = 5672.86 Angstrom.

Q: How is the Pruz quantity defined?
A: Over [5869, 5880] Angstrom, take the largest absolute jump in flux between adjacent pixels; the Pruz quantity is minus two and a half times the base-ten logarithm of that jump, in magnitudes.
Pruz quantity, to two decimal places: 1.96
